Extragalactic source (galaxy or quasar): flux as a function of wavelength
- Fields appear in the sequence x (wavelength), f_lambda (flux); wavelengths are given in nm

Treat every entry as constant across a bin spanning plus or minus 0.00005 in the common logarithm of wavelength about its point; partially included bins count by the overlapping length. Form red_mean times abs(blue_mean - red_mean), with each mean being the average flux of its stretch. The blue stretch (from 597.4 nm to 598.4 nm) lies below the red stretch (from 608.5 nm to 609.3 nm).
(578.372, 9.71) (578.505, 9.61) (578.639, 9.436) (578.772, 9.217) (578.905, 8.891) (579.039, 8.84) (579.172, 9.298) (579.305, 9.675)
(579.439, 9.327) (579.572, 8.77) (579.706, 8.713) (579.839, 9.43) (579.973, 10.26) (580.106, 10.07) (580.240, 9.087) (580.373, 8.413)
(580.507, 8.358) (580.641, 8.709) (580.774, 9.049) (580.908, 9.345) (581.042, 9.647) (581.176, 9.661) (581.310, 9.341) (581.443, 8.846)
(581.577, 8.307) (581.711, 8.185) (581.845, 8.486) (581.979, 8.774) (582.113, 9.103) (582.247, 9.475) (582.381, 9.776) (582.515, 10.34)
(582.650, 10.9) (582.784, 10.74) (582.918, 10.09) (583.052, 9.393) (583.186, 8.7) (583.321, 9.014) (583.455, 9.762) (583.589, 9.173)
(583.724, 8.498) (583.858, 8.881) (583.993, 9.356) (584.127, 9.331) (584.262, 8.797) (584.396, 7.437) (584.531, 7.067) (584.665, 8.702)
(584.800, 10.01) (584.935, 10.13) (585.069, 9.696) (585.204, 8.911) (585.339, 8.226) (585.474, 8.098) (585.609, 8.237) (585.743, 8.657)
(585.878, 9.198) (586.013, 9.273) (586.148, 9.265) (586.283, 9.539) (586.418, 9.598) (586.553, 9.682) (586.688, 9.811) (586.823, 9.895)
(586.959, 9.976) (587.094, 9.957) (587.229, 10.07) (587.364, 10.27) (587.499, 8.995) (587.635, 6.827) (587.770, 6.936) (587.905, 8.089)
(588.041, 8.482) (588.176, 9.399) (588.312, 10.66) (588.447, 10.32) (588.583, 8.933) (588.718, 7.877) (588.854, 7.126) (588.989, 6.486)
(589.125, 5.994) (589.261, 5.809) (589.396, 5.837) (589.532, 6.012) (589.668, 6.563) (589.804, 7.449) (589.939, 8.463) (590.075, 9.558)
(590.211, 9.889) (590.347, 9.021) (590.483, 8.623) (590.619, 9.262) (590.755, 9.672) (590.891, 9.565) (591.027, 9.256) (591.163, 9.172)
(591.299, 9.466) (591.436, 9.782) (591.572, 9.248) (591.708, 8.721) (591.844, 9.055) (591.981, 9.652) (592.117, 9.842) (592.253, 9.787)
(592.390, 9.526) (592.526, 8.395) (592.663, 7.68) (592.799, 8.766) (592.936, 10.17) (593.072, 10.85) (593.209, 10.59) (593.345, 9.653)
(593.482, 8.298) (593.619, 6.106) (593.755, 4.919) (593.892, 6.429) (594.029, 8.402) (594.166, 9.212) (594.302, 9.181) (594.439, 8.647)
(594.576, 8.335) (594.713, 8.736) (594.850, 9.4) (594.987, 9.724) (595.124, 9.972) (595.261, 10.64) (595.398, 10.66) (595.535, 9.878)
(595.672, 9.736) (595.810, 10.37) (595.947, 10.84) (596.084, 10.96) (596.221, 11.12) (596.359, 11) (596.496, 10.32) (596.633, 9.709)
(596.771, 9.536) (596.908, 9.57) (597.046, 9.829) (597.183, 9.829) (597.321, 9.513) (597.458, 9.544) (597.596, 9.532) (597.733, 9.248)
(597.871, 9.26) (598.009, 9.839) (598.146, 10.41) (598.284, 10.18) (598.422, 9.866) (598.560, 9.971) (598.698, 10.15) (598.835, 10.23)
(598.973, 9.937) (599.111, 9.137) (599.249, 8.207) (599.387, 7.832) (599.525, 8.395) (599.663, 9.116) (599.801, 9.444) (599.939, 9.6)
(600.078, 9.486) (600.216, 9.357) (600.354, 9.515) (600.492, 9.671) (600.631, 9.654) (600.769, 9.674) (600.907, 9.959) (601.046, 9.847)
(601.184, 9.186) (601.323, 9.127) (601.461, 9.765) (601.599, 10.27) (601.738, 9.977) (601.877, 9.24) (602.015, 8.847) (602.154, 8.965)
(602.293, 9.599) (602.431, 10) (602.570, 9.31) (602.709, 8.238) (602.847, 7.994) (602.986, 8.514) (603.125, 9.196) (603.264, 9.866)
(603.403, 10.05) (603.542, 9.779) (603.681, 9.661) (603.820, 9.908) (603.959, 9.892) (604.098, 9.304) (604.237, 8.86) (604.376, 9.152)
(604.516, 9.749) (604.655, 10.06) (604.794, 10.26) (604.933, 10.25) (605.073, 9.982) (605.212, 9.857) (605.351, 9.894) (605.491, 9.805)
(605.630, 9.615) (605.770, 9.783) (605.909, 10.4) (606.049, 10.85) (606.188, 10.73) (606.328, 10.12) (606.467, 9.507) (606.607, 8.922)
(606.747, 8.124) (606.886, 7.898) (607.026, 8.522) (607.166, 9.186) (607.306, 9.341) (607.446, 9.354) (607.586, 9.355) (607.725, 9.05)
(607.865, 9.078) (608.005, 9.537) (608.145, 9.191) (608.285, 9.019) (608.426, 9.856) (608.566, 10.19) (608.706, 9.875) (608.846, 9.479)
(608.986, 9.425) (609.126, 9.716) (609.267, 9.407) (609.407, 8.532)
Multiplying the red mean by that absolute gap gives 0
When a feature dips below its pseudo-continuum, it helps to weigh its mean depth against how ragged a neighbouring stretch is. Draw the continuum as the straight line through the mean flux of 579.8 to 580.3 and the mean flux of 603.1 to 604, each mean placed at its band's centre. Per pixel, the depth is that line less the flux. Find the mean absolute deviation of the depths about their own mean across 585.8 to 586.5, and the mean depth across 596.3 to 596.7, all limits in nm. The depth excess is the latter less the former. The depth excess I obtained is -0.7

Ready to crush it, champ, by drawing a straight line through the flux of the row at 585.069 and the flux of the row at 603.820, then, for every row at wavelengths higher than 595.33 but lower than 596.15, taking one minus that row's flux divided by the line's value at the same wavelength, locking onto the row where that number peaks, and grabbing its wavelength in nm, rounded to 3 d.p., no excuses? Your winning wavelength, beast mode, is 595.672 nm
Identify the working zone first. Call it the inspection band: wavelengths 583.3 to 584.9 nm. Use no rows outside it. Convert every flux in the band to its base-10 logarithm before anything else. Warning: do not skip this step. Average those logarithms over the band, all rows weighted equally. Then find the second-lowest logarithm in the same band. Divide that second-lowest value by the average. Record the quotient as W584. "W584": 0.92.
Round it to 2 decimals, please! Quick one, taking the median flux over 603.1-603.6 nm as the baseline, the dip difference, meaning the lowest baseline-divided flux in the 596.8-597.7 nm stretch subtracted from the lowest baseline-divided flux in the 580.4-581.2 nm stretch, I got -0.12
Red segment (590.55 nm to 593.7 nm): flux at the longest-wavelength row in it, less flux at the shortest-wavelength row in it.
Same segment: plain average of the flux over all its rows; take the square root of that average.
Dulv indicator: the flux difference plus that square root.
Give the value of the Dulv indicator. -0.1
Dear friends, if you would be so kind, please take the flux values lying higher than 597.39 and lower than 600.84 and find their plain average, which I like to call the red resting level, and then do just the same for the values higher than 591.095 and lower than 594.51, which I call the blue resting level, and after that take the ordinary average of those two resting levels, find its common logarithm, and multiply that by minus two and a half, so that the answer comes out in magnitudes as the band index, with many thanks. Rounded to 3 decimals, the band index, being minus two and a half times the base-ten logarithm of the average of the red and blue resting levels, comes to -2.407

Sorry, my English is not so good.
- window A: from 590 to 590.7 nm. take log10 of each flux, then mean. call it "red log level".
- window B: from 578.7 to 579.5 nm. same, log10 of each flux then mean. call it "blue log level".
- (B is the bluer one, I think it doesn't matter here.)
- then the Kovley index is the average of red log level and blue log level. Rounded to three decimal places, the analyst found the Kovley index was 0.965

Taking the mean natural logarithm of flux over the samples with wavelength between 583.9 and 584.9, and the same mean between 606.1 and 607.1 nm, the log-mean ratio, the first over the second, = 0.977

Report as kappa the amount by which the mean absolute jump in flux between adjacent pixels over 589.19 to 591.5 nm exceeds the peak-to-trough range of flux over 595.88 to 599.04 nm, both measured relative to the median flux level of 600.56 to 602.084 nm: -1.40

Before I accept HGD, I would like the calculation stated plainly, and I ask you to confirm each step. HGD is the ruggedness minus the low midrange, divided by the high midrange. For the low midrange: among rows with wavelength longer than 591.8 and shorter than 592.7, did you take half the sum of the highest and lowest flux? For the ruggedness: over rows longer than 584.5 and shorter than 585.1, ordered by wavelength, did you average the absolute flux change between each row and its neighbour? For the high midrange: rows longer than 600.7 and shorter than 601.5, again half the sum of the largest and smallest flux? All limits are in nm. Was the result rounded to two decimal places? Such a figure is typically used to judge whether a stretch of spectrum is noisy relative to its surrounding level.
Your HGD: -0.83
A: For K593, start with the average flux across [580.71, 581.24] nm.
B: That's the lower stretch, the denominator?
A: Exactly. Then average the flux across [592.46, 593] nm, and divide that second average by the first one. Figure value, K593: 0.93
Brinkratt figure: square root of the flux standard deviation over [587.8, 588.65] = 1.0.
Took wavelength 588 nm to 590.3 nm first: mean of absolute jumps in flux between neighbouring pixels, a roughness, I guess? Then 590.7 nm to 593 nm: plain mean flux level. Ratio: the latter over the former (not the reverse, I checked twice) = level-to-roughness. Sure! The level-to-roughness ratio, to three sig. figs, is 13.4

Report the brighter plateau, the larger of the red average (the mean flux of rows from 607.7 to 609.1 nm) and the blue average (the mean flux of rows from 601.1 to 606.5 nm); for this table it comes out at 9.63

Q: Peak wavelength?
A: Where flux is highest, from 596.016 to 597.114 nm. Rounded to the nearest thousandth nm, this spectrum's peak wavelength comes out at 596.221 nm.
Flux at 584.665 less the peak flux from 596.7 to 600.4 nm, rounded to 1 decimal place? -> -1.7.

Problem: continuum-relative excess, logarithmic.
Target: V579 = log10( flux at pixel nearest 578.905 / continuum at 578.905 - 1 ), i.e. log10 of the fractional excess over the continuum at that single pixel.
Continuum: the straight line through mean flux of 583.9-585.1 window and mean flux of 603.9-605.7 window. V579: -1.7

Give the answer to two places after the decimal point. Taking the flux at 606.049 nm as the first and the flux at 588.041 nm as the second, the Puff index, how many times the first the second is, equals 0.78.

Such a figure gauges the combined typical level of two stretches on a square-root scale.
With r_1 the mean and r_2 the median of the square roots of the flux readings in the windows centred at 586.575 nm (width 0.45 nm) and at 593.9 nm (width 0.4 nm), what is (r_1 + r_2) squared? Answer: 32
